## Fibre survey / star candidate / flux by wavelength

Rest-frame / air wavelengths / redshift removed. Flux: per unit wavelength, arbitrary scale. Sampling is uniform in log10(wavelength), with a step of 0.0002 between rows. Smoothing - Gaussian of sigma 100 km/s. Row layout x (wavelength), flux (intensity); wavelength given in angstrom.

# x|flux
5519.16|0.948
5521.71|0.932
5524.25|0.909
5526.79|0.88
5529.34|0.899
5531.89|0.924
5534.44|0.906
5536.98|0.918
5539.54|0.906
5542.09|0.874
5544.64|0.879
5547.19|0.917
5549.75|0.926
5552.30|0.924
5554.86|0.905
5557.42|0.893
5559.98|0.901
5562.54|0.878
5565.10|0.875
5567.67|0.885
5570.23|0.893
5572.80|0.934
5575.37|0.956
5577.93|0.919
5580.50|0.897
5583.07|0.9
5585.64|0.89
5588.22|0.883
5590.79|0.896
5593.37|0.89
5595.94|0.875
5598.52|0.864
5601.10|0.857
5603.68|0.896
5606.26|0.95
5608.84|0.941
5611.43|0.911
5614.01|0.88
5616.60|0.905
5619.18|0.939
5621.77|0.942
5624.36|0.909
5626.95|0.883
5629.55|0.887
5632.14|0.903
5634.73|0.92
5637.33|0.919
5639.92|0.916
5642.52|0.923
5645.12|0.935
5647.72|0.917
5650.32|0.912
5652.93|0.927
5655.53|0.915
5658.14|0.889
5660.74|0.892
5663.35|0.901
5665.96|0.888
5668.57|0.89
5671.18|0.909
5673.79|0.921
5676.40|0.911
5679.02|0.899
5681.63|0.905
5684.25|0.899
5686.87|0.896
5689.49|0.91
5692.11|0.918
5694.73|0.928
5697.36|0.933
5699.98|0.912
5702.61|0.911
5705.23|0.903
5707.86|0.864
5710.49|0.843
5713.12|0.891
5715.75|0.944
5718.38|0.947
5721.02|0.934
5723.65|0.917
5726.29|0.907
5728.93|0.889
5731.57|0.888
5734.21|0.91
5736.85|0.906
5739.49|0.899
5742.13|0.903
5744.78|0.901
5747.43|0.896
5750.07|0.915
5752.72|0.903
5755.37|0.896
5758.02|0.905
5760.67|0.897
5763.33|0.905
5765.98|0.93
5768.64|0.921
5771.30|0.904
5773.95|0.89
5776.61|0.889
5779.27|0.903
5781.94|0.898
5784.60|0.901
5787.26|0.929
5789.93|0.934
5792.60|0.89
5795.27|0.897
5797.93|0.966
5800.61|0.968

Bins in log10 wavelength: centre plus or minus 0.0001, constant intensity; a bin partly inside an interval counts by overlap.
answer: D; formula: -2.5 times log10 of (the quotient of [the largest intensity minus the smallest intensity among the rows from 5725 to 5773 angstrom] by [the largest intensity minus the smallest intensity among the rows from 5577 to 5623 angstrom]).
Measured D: 0.86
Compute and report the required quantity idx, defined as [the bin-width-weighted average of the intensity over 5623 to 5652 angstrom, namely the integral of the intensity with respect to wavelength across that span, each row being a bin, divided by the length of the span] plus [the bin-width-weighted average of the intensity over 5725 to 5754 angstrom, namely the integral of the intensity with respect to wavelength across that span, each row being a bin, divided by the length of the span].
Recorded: 1.81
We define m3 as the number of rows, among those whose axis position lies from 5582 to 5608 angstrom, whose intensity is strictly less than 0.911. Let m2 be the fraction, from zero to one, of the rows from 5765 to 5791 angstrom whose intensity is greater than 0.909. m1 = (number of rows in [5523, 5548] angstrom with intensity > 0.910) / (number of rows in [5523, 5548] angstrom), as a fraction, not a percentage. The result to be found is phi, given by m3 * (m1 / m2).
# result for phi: 7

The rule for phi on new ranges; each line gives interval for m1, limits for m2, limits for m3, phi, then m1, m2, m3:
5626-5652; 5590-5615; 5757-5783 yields 19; 0.7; 0.30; 8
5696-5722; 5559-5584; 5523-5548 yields 14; 0.6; 0.30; 7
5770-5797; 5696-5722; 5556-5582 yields 2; 0.2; 0.60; 7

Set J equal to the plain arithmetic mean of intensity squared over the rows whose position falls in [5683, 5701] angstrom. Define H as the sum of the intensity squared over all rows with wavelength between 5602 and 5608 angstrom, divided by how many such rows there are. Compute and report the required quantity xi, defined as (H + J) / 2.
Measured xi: 0.84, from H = 0.853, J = 0.835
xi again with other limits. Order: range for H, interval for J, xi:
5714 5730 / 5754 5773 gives 0.84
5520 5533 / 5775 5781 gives 0.81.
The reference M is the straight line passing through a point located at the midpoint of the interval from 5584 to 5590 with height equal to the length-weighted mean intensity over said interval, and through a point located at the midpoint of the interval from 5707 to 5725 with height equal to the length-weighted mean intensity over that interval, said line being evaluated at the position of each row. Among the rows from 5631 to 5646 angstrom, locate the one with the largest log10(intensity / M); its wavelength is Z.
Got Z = 5645.12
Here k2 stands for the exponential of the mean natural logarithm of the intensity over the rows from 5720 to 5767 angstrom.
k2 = 0.906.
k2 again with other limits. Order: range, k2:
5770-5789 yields 0.902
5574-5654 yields 0.907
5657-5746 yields 0.904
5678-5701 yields 0.911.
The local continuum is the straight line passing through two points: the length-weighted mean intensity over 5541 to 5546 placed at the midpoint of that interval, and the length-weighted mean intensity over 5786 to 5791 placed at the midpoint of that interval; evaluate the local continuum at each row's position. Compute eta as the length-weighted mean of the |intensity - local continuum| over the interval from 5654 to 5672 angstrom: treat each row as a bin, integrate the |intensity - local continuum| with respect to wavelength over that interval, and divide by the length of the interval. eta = 0.011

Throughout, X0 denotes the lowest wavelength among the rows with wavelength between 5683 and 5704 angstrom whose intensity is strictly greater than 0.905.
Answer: 5689.49 angstrom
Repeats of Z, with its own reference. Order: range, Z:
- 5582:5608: 5606.26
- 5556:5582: 5575.37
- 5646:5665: 5652.93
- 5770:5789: 5787.26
